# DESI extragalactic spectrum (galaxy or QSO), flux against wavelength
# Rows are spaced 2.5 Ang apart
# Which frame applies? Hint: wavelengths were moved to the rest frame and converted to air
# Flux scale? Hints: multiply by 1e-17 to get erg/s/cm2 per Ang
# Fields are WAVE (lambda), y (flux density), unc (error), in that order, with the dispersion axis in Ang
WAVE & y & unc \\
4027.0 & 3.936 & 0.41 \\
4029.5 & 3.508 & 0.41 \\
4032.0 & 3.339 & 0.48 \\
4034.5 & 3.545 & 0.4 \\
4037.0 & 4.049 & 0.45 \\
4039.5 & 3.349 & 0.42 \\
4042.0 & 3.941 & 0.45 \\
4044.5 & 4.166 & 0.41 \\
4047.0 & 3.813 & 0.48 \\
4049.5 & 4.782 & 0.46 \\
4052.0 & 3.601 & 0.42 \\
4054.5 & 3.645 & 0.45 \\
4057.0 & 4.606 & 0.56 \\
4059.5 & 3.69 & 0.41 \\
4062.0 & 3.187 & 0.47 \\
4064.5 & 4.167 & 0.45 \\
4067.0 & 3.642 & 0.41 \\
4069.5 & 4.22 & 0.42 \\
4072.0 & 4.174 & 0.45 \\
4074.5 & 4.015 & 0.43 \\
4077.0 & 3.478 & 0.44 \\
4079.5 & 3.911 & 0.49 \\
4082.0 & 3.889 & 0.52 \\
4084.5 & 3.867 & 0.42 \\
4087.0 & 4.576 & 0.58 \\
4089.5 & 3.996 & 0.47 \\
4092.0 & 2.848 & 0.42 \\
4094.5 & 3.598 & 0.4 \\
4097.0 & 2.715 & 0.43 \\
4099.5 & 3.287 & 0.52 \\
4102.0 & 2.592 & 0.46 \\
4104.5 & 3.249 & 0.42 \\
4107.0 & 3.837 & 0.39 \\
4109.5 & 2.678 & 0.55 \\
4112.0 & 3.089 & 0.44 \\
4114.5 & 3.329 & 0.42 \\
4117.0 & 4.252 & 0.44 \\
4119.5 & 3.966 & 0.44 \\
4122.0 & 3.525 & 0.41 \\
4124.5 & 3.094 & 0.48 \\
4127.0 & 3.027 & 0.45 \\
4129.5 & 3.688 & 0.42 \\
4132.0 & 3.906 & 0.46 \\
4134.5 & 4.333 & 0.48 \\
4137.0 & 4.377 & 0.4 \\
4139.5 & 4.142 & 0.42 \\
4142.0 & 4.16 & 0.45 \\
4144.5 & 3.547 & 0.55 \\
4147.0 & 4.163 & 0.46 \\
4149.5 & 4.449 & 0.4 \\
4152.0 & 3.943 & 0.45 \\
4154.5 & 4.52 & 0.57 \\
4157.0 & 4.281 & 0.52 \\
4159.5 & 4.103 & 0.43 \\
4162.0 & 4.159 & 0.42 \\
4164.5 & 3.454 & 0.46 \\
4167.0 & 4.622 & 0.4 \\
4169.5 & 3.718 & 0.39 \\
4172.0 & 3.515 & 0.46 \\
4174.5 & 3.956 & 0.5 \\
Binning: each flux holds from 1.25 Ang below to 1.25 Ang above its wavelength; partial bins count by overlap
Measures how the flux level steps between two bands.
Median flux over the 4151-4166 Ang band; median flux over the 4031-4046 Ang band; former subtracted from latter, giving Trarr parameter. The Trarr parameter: -0.39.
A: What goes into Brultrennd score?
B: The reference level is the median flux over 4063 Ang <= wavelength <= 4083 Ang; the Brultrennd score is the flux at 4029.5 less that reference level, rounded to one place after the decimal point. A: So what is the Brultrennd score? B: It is -0.5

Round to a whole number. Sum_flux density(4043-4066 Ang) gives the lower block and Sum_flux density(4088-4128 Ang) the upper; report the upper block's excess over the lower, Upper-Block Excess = 17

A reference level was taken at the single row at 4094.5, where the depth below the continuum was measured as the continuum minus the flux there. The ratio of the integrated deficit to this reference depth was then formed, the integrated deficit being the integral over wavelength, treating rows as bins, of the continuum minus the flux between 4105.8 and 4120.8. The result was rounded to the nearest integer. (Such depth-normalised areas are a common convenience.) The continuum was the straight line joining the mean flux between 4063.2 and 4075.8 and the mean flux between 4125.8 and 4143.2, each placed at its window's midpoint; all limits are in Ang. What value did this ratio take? 17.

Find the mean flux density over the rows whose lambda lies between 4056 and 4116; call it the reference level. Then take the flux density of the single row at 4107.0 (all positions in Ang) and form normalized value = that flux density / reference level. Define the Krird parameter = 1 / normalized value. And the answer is 0.94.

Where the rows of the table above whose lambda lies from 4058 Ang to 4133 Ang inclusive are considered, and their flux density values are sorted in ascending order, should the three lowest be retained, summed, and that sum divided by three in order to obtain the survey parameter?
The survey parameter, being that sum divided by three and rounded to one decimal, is 2.7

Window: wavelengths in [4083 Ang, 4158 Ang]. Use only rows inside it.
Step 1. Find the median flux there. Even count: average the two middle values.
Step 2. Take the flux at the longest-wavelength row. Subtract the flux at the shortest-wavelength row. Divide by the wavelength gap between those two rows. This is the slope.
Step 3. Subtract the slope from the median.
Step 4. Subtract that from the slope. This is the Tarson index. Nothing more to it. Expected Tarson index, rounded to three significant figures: -3.84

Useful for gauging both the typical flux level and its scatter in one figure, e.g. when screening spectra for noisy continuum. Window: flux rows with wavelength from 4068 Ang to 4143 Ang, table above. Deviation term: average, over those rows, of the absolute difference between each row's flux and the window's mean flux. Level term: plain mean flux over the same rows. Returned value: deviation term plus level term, 4.13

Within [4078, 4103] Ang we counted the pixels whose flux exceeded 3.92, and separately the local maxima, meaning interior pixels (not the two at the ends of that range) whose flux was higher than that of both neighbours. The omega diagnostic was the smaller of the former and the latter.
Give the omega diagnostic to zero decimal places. 2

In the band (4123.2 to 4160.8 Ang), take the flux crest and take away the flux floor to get 1.5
